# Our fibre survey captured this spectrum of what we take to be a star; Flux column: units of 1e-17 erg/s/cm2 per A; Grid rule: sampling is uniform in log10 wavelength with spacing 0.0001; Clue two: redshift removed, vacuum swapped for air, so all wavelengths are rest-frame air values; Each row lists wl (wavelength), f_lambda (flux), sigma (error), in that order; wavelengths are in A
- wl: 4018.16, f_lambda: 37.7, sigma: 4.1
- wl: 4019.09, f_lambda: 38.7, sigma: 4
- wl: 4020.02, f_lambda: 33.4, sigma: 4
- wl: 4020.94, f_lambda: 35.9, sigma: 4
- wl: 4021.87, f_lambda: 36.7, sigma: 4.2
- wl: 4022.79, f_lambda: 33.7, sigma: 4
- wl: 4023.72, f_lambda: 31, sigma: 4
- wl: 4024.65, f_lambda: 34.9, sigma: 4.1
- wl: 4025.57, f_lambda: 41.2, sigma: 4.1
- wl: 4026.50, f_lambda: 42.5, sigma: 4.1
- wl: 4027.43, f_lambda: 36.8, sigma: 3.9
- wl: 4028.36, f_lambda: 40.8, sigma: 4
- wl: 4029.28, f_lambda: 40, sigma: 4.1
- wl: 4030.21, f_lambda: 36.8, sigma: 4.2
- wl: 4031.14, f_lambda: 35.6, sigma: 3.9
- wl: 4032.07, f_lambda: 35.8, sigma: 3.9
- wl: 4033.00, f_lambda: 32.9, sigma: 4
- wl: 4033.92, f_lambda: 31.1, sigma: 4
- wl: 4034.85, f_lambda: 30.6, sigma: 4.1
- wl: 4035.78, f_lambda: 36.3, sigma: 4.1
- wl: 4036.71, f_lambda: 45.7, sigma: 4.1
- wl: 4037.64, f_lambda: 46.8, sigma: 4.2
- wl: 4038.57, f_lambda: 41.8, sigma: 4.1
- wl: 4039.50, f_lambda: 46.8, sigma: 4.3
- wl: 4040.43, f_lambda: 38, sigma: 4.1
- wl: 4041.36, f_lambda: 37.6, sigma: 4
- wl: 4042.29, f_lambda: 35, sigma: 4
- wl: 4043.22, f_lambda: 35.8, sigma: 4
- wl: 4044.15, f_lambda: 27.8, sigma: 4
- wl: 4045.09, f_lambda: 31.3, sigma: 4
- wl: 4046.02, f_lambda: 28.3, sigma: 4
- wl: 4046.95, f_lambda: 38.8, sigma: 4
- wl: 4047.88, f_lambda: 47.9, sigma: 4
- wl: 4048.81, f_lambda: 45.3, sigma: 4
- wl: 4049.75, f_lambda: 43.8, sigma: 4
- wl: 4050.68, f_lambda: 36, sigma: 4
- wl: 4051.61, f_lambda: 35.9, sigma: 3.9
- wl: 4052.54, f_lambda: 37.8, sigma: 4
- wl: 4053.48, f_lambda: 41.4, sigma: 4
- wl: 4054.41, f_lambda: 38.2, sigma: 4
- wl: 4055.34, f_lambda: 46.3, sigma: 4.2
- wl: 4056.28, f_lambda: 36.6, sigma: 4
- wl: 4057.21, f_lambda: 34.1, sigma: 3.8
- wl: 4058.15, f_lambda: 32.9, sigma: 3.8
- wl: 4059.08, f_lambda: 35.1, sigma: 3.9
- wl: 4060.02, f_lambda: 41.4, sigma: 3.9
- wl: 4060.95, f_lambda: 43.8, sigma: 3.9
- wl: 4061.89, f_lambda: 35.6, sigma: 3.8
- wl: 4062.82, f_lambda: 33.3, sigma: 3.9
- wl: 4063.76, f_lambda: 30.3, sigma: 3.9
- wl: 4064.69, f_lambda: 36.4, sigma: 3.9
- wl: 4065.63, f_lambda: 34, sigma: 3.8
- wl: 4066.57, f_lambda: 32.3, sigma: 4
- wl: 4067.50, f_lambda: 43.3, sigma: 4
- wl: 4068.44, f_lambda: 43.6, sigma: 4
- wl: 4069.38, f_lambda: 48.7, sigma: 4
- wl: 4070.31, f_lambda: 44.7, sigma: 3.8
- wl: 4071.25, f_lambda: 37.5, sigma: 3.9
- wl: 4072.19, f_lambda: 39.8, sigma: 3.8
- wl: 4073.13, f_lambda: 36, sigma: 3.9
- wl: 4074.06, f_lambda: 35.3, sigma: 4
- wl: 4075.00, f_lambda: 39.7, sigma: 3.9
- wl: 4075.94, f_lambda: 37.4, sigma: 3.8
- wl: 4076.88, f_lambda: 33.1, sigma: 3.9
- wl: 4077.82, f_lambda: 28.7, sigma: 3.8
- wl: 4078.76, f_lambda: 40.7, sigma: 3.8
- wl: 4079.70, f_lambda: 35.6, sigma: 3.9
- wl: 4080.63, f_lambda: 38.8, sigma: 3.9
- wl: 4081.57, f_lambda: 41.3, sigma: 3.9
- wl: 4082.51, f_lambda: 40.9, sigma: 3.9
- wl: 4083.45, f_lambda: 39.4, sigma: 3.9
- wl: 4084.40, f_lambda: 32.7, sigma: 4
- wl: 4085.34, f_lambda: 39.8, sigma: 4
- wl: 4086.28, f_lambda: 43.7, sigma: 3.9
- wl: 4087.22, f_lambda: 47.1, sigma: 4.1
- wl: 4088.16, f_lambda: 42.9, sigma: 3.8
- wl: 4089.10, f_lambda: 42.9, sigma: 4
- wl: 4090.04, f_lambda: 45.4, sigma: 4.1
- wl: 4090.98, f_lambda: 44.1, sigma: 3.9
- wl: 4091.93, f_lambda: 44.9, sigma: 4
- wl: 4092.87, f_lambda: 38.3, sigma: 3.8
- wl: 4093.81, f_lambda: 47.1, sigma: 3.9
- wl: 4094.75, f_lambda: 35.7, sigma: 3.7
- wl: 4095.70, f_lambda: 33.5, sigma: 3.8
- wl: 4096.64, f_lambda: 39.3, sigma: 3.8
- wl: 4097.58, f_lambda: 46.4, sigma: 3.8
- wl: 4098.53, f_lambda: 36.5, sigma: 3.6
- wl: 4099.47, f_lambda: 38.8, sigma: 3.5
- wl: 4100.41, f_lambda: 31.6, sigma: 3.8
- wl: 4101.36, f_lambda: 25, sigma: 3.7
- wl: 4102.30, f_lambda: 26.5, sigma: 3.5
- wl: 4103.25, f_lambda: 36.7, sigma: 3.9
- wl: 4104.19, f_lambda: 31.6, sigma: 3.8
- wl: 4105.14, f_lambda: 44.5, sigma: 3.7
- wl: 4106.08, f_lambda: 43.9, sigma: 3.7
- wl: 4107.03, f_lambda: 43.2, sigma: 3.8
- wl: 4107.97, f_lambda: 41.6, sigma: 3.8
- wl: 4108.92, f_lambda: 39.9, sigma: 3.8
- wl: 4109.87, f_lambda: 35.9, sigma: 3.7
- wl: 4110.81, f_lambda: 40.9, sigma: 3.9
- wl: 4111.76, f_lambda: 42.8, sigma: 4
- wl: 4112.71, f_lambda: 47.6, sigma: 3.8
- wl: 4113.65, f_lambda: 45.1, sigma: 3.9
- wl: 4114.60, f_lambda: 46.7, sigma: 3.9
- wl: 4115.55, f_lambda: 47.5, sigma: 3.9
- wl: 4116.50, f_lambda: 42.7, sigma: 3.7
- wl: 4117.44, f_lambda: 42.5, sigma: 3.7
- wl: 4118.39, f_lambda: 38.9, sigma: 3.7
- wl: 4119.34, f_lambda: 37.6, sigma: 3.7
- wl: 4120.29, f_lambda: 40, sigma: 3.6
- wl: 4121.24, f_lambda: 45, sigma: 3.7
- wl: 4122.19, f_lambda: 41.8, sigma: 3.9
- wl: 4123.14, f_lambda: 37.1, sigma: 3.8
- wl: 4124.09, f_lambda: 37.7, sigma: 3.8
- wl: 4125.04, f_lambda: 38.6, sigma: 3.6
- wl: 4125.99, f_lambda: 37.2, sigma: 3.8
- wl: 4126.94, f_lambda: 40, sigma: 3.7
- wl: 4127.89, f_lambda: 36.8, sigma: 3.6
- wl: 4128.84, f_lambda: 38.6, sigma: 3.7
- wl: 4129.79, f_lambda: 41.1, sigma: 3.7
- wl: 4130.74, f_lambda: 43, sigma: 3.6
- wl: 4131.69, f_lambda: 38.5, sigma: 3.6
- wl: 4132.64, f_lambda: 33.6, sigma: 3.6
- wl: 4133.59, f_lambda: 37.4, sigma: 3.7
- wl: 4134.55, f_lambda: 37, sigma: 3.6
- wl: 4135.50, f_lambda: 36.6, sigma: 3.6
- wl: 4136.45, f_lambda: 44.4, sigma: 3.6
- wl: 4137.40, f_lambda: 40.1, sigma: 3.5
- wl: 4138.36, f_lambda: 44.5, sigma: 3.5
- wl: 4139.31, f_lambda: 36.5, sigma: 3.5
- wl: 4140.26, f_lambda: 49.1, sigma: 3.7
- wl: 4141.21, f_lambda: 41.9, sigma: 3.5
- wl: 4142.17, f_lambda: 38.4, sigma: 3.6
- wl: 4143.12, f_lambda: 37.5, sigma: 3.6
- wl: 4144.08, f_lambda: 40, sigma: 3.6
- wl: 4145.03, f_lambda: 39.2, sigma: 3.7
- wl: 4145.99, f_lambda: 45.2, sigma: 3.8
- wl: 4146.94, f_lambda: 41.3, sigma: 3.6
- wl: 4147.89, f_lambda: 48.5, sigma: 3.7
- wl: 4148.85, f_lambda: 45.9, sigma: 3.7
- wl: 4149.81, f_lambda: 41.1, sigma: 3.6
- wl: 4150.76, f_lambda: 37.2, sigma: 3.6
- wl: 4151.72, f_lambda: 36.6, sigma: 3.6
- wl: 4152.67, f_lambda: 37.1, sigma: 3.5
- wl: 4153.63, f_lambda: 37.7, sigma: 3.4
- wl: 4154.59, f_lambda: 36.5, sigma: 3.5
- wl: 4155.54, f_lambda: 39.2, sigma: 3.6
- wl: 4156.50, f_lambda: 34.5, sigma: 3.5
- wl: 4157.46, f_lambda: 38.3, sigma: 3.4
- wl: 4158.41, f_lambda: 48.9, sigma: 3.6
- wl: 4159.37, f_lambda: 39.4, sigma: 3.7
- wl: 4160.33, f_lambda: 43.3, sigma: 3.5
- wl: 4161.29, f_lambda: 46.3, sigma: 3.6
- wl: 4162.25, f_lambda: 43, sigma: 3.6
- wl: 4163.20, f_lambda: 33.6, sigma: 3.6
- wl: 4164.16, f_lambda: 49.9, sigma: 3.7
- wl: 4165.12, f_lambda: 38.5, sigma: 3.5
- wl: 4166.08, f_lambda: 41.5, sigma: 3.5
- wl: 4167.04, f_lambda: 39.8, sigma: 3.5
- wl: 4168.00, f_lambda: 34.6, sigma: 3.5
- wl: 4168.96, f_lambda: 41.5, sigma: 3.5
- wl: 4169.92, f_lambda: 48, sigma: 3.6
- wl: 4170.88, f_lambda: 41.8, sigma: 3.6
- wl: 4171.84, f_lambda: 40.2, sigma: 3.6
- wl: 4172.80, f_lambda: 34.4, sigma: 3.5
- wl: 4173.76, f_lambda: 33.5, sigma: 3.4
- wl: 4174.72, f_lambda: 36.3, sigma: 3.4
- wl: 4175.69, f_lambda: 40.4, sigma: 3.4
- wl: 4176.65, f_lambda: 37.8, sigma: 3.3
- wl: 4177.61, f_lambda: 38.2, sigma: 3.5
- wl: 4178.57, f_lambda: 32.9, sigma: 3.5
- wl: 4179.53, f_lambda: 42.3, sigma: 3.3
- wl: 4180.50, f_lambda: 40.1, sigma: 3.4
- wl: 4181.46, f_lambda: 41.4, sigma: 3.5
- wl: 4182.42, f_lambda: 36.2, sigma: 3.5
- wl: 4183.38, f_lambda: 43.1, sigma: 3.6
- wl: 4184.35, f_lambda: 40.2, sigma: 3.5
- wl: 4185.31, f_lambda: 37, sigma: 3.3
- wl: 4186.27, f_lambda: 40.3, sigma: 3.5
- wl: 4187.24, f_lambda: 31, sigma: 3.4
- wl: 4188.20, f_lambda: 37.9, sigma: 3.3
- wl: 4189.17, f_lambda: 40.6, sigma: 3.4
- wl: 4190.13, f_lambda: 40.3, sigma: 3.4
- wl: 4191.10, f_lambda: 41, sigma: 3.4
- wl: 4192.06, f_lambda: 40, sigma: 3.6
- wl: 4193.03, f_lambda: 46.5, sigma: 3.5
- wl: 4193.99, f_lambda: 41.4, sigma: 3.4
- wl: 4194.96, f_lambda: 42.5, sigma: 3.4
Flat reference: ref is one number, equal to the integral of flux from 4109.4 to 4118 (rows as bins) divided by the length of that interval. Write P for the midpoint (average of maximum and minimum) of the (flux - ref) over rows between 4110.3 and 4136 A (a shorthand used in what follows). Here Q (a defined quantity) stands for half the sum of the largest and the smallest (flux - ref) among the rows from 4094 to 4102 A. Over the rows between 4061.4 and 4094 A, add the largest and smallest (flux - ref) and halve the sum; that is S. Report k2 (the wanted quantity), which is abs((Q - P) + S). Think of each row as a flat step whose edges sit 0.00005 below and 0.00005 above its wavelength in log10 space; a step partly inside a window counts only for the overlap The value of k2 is 9.7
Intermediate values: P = -2.9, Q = -7.8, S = -4.8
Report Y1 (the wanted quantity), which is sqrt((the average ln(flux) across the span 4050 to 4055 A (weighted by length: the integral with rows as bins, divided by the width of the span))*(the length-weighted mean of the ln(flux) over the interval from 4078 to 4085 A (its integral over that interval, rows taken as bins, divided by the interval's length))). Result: 3.64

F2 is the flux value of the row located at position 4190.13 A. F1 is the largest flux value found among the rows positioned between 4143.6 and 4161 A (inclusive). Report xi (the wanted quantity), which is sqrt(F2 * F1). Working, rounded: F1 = 48.9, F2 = 40.3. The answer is 44.4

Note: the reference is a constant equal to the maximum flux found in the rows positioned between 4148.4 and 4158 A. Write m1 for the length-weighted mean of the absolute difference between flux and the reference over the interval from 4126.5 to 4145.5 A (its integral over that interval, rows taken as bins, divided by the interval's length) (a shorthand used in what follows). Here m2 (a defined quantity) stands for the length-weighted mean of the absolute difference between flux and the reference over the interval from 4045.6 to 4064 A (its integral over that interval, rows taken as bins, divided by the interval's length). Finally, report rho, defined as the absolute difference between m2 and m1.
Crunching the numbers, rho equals 1.4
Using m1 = 6.5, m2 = 7.9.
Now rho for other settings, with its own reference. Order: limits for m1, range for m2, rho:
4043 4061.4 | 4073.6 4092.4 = 1.9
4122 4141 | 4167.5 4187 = 0.5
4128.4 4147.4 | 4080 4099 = 0.8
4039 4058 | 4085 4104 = 1.2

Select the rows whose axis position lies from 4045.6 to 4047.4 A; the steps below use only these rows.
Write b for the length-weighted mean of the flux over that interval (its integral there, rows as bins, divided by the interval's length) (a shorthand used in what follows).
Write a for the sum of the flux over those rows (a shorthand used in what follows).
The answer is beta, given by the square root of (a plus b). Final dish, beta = 10.0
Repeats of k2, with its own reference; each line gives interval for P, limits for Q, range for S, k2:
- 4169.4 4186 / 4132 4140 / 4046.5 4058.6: 4.5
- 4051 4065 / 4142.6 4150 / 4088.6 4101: 0.5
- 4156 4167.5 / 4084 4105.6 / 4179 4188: 12.2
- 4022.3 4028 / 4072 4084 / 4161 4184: 3.9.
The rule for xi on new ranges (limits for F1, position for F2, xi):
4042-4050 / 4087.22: 47.5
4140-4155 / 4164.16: 49.5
